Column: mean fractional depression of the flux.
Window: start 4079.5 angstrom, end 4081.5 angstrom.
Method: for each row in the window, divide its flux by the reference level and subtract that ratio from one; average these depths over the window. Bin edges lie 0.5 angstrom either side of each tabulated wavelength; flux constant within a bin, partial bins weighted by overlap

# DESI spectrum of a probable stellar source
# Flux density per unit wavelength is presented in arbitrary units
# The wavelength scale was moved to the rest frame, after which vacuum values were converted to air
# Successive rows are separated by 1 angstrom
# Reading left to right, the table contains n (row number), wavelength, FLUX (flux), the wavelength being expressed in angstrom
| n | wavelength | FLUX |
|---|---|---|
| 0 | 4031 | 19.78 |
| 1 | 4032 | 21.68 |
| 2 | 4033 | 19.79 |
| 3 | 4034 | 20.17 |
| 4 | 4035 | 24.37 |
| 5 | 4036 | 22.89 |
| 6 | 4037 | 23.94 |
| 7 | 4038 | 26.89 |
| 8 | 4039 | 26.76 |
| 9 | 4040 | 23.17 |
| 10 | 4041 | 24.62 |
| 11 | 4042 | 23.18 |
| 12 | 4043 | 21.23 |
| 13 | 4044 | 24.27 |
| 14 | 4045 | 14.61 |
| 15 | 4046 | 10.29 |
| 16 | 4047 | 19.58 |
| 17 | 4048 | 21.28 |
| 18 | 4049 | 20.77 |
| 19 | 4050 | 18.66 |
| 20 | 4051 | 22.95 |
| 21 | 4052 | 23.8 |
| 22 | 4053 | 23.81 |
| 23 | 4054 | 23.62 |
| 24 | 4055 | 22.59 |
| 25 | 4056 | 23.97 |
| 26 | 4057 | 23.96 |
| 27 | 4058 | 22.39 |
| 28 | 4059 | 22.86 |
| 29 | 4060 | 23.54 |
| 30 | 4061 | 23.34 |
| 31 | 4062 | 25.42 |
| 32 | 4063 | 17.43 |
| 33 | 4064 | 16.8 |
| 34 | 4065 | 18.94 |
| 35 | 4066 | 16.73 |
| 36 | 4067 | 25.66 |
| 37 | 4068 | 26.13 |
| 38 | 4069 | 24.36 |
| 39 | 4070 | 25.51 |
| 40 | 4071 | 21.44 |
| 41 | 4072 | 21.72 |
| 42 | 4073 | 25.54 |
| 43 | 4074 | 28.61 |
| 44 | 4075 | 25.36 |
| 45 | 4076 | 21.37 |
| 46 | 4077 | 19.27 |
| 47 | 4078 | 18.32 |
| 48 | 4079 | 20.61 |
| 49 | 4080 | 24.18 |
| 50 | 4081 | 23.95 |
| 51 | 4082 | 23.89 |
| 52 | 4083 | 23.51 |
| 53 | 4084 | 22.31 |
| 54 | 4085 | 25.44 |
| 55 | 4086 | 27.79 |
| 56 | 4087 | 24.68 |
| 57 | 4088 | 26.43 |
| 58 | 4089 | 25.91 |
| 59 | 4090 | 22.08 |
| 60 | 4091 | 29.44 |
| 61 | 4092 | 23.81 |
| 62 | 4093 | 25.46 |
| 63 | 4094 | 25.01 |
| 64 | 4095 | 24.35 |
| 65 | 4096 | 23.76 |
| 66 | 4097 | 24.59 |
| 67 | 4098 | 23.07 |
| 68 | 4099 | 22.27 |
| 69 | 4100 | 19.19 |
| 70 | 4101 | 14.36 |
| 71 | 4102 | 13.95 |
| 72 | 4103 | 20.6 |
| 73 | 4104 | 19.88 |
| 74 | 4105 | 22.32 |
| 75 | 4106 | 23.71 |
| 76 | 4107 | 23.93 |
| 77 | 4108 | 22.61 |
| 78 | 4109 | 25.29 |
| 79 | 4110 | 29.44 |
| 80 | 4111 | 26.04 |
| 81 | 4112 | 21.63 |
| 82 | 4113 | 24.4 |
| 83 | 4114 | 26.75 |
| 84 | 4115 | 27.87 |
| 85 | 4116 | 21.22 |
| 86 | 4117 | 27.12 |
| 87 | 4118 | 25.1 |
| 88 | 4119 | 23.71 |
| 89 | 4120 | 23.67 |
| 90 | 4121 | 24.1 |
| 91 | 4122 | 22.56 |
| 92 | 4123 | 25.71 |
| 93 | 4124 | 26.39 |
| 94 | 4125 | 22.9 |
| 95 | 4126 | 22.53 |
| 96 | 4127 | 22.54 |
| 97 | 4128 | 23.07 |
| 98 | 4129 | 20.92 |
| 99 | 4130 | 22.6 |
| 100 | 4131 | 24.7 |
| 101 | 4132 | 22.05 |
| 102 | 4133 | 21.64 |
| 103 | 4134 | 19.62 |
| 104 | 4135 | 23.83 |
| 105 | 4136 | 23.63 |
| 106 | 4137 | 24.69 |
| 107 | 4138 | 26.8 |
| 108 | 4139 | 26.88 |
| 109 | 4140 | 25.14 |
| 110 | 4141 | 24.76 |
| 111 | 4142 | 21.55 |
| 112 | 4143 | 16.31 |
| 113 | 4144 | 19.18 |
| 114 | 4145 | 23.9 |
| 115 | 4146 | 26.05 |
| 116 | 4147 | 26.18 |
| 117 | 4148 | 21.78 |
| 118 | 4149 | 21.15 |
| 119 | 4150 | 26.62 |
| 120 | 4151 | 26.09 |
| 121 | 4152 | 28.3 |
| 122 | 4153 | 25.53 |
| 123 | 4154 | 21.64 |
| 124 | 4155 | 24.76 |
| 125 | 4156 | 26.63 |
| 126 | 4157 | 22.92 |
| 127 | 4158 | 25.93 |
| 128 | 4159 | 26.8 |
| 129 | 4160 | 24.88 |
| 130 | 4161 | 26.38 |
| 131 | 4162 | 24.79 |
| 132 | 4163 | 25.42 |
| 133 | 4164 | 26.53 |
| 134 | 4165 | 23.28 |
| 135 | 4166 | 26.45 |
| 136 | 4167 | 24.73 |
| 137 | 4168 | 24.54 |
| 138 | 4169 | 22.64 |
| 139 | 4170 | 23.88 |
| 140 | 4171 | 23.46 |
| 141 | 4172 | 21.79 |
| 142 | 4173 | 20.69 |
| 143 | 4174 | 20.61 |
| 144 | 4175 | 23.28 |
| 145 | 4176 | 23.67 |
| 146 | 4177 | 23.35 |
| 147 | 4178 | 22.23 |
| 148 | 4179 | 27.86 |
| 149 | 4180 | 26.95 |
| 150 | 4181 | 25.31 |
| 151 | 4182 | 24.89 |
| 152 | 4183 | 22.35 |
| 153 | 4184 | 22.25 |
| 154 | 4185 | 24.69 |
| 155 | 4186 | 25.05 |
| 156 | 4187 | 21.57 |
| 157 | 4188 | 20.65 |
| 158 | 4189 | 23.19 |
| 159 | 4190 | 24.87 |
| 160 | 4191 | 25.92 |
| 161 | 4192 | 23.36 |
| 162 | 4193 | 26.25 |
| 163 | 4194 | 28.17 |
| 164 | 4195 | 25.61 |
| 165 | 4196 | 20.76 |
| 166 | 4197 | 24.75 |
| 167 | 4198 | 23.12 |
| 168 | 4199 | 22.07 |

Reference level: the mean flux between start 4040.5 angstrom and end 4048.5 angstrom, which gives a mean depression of -0.21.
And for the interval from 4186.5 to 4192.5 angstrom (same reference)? -0.17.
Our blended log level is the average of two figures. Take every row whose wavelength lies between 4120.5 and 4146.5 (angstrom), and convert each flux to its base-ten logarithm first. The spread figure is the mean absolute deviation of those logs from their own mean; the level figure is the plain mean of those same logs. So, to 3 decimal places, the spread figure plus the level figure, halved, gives 0.700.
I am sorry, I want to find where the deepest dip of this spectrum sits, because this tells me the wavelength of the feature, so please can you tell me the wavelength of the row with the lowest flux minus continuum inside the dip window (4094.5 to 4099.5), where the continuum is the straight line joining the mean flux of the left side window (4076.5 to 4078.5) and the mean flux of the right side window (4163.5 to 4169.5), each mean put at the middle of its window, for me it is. 4099 angstrom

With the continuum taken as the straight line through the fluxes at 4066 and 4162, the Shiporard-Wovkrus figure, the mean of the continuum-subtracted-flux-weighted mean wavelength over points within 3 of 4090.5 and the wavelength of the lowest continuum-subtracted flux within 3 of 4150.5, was 4119.7 angstrom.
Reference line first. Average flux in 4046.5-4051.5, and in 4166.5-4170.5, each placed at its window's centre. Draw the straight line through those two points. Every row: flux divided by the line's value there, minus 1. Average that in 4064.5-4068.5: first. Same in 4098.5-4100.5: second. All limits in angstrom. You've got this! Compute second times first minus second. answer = 0.06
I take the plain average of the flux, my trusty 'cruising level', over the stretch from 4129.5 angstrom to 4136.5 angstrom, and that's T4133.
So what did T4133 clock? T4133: 22.6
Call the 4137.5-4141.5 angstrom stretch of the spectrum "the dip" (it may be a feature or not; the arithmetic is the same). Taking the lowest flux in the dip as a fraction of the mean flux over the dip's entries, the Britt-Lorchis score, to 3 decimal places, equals 0.956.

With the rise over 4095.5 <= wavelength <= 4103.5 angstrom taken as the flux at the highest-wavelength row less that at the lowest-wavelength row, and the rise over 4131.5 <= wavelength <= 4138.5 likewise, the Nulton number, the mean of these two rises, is 1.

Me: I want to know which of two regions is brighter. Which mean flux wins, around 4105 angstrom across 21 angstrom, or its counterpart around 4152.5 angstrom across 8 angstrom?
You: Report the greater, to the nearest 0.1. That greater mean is 25.1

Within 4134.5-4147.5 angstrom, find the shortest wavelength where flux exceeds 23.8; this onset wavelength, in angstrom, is 4135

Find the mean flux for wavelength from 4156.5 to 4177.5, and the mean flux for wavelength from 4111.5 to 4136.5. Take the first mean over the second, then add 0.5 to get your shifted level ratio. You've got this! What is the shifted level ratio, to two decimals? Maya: 1.52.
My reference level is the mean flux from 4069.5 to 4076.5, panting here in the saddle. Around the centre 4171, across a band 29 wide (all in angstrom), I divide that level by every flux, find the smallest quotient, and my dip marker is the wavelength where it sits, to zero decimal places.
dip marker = 4179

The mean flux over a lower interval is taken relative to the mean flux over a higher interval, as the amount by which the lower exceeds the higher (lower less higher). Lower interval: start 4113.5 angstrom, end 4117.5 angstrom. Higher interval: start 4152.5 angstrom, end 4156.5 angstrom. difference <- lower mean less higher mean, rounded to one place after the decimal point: 1.1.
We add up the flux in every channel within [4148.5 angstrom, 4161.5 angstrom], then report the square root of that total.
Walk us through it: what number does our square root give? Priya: 18.1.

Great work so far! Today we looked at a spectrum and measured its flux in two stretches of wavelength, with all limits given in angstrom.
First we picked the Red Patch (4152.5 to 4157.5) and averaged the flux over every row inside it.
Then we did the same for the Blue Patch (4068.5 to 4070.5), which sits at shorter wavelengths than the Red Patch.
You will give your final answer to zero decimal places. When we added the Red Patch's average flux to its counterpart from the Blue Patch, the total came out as 49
